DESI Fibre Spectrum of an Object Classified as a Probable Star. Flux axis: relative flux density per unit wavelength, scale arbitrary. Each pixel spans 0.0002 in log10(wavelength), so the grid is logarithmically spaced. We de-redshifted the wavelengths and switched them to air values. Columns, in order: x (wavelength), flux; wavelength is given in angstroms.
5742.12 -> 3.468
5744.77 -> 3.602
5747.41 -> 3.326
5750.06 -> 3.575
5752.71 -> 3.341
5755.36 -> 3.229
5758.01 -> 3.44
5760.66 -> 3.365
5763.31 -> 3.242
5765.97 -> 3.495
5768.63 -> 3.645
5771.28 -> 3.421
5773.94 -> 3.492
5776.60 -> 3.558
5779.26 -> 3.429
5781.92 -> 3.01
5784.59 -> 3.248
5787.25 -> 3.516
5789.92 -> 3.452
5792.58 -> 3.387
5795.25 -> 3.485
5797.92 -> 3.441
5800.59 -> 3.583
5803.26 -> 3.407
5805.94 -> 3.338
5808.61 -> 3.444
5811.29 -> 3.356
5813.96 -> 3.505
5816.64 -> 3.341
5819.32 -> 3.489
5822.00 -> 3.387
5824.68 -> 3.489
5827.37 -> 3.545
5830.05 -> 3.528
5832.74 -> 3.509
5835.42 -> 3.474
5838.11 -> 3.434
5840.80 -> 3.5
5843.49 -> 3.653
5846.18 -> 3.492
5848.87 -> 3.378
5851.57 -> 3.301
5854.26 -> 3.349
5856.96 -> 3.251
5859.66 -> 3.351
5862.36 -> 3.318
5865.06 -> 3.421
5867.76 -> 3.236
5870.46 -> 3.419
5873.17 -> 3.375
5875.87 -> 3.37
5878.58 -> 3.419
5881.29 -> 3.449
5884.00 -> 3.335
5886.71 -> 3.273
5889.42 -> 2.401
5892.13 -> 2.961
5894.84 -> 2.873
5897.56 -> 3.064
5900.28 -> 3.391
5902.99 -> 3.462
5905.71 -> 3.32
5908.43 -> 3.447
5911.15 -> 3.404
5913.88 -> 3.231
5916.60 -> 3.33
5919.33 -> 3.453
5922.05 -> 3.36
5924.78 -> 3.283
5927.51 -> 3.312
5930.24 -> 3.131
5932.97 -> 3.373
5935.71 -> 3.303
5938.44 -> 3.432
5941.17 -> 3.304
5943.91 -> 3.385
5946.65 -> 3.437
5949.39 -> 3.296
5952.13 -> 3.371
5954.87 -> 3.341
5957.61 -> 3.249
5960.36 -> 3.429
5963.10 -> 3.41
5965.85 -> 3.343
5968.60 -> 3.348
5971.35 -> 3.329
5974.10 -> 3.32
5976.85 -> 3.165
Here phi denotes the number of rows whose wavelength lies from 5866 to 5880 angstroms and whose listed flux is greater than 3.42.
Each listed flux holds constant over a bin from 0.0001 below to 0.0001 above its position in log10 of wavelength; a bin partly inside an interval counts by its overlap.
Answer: 0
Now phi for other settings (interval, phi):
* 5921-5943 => 1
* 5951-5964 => 1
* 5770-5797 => 7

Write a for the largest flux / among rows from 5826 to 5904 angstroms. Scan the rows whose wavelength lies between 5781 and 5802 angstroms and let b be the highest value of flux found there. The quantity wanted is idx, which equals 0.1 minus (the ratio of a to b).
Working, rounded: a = 3.653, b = 3.583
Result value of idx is -0.920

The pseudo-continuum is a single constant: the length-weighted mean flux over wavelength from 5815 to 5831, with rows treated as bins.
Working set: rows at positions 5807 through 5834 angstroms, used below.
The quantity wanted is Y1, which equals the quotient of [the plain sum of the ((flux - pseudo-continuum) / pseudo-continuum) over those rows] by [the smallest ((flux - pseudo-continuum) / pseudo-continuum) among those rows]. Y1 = 0.2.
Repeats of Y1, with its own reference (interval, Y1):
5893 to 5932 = 4.1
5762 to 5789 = 1.2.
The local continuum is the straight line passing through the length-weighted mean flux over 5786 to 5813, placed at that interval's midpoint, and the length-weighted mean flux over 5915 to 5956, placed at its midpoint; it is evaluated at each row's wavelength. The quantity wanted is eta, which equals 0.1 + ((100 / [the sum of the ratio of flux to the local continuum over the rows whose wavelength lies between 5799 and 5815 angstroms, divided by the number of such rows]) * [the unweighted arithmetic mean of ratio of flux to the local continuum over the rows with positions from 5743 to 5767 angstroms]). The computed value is 97.9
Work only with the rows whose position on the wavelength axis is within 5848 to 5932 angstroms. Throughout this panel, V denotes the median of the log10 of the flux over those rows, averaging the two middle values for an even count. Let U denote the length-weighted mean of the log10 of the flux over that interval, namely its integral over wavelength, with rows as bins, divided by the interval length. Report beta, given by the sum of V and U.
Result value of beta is 1.04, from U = 0.515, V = 0.523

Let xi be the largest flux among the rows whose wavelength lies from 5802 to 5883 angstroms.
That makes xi 3.653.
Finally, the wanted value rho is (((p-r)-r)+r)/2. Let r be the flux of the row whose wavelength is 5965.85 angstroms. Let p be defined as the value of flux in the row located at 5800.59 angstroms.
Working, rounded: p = 3.583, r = 3.343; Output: 0.12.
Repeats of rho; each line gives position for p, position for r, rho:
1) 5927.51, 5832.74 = -0.10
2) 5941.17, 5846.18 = -0.09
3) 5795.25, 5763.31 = 0.12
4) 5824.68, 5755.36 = 0.13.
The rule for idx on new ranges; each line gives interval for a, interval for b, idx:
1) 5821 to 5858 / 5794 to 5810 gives -0.920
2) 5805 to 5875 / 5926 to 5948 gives -0.963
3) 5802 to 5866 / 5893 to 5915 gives -0.955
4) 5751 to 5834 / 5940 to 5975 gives -0.961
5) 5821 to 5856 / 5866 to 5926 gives -0.955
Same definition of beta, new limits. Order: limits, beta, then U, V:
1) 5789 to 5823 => 1.07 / 0.536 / 0.537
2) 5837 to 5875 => 1.06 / 0.530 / 0.528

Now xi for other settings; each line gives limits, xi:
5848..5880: 3.421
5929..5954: 3.437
